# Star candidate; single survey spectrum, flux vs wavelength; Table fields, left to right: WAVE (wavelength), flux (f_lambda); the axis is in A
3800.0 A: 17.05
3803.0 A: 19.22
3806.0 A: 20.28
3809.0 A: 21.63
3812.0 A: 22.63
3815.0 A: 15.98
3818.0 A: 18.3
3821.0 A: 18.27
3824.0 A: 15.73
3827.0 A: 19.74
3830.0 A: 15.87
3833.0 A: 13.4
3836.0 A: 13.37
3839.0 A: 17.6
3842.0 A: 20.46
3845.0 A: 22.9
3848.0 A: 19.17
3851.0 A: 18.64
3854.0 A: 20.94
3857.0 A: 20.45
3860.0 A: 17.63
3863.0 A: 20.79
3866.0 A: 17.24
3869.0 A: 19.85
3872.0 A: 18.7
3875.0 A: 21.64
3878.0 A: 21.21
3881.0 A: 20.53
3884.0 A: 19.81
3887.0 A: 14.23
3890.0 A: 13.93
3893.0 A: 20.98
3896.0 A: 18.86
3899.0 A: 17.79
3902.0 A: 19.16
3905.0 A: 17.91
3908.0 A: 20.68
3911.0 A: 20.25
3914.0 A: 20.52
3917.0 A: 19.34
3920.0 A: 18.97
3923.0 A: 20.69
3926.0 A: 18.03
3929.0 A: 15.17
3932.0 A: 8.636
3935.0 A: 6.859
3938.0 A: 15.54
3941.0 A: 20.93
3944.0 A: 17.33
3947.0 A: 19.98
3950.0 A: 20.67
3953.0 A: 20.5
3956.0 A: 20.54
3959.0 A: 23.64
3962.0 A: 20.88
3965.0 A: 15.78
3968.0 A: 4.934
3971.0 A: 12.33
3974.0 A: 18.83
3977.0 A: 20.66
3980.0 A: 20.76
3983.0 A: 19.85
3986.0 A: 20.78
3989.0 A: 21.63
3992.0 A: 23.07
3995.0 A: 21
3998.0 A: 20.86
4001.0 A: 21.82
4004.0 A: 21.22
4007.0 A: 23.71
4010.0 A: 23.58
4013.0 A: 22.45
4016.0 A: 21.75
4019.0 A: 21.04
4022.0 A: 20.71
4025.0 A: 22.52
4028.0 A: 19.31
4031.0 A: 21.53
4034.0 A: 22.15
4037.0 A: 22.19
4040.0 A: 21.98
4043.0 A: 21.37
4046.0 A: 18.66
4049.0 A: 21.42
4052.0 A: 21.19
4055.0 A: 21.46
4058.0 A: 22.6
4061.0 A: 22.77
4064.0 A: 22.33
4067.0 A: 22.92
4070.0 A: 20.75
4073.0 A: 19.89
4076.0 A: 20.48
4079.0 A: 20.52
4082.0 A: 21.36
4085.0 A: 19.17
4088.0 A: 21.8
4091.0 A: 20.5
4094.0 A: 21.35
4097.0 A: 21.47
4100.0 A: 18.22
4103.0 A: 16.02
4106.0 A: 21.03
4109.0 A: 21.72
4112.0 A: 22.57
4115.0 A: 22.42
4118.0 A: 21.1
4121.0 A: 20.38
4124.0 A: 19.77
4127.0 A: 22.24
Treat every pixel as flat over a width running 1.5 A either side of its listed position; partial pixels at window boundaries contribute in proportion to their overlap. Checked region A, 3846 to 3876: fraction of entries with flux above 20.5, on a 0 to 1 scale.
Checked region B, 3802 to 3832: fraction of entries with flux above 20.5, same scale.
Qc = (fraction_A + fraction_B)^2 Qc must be 0.25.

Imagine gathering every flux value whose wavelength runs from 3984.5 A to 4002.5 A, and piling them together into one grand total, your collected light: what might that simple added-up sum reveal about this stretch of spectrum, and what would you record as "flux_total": 129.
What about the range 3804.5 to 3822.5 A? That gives 117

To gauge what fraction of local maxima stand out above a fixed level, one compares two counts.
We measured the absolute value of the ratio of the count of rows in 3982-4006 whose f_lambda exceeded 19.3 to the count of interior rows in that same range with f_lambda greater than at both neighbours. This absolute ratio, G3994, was 4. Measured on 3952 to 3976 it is 4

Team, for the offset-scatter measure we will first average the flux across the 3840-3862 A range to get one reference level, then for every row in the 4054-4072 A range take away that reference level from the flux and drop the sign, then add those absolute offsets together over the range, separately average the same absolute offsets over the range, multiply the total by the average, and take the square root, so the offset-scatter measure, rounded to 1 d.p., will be 5.2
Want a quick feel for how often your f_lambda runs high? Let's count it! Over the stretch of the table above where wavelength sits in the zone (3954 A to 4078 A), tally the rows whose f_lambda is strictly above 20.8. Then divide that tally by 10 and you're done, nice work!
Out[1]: 2.6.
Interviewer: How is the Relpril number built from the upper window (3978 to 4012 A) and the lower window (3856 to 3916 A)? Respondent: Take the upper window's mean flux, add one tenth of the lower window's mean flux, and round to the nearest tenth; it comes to 23.6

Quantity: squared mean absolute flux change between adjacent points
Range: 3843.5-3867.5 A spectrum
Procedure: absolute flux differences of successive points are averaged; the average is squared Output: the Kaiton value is 5.6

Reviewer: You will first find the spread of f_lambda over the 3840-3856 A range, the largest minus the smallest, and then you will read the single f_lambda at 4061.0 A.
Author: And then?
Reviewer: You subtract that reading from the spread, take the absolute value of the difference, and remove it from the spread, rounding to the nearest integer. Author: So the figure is -14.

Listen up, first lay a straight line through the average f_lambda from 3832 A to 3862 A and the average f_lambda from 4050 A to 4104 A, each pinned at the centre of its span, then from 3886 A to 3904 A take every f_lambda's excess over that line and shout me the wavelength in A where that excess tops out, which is 3893.0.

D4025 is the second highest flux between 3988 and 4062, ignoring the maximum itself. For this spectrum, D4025 23.58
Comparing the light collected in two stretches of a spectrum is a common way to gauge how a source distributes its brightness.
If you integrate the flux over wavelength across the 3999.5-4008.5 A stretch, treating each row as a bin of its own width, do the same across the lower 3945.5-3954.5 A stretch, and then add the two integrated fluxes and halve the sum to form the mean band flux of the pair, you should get 192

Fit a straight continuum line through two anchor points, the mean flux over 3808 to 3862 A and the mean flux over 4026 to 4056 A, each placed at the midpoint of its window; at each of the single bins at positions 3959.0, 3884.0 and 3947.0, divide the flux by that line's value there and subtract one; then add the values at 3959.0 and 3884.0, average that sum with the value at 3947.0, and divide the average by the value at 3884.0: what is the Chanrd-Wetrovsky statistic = 3.0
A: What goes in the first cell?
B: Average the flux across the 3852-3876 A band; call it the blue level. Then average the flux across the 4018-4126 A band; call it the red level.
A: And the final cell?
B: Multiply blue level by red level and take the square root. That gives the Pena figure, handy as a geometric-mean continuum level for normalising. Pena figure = 20.3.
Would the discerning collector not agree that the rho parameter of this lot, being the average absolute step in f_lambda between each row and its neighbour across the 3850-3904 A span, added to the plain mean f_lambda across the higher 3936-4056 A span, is 22.5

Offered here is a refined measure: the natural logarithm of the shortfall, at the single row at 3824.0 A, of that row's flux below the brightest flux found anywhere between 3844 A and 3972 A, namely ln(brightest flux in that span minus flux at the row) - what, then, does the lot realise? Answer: 2.1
